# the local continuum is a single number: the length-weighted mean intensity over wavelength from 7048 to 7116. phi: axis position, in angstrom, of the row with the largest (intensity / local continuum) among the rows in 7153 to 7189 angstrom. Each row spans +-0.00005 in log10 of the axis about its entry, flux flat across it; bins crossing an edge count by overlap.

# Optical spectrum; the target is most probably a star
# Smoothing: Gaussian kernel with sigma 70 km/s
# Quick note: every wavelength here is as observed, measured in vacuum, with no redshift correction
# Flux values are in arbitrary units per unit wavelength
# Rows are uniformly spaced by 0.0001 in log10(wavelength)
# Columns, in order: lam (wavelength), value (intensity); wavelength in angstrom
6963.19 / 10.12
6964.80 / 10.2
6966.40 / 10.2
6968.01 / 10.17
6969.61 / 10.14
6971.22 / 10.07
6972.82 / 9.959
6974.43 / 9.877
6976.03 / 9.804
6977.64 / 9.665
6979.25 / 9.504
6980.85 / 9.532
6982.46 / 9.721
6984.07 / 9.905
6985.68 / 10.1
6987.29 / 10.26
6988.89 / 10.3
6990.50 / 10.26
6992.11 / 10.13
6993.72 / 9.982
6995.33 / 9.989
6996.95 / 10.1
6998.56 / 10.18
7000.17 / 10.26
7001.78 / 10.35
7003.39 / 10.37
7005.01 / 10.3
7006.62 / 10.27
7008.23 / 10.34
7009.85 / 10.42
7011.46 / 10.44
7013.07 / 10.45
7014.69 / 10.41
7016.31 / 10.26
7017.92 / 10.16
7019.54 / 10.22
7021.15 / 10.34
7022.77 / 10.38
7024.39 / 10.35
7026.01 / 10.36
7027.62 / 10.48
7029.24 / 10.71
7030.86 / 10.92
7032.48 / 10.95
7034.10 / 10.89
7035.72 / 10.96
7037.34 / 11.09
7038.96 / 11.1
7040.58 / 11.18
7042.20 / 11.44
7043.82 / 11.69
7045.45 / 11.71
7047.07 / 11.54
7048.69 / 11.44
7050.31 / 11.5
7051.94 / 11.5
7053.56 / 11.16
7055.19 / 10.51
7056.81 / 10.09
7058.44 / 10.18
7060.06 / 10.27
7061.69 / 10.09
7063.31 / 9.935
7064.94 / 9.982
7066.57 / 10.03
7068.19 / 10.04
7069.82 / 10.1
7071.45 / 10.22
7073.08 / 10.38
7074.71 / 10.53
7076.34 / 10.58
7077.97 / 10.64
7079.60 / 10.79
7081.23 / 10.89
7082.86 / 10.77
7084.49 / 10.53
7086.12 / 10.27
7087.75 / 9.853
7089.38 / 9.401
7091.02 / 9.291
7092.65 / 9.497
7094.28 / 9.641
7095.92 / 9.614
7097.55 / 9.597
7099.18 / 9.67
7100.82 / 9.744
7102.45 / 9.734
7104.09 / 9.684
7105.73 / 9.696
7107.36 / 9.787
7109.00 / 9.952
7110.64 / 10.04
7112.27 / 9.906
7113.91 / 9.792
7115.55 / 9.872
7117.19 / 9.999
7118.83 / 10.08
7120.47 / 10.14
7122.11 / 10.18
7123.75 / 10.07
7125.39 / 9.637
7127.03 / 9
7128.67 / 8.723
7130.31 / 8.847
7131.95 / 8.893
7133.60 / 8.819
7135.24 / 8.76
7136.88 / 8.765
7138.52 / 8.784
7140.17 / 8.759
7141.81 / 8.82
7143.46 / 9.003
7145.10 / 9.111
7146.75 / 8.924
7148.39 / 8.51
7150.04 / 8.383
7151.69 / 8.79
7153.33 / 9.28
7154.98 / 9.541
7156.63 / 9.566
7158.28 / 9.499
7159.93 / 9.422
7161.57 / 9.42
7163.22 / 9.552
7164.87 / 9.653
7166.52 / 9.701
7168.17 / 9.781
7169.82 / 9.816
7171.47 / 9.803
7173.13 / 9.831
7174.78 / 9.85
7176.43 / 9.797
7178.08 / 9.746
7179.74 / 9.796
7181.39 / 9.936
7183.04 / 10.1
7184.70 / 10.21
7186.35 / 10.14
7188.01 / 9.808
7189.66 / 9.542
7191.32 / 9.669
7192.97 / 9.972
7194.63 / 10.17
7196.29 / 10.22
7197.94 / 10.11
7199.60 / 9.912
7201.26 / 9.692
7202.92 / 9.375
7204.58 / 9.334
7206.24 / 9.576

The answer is 7184.70 angstrom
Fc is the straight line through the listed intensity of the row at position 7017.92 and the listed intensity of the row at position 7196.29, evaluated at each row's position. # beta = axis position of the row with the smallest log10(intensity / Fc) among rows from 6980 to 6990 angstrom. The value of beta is 6980.85 angstrom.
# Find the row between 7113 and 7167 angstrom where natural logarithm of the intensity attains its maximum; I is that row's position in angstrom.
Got 7122.11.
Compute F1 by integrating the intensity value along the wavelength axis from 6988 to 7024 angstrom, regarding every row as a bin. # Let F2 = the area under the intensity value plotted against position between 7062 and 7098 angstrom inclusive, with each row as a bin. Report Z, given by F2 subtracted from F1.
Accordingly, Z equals 5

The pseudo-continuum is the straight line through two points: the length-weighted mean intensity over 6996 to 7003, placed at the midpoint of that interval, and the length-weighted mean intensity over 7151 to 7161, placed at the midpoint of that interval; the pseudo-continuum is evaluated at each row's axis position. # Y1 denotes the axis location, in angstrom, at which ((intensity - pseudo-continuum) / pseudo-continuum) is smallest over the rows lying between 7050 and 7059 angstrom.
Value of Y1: 7056.81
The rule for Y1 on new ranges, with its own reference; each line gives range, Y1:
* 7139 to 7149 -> 7148.39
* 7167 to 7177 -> 7168.17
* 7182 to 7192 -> 7189.66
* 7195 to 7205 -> 7204.58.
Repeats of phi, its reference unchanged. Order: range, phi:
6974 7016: 7013.07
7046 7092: 7047.07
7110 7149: 7122.11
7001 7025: 7013.07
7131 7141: 7131.95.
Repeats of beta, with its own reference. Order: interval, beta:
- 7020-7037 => 7021.15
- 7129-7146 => 7140.17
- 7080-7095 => 7091.02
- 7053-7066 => 7063.31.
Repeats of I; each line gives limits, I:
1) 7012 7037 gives 7035.72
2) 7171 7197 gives 7196.29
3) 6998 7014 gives 7013.07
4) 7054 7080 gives 7079.60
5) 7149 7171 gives 7169.82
